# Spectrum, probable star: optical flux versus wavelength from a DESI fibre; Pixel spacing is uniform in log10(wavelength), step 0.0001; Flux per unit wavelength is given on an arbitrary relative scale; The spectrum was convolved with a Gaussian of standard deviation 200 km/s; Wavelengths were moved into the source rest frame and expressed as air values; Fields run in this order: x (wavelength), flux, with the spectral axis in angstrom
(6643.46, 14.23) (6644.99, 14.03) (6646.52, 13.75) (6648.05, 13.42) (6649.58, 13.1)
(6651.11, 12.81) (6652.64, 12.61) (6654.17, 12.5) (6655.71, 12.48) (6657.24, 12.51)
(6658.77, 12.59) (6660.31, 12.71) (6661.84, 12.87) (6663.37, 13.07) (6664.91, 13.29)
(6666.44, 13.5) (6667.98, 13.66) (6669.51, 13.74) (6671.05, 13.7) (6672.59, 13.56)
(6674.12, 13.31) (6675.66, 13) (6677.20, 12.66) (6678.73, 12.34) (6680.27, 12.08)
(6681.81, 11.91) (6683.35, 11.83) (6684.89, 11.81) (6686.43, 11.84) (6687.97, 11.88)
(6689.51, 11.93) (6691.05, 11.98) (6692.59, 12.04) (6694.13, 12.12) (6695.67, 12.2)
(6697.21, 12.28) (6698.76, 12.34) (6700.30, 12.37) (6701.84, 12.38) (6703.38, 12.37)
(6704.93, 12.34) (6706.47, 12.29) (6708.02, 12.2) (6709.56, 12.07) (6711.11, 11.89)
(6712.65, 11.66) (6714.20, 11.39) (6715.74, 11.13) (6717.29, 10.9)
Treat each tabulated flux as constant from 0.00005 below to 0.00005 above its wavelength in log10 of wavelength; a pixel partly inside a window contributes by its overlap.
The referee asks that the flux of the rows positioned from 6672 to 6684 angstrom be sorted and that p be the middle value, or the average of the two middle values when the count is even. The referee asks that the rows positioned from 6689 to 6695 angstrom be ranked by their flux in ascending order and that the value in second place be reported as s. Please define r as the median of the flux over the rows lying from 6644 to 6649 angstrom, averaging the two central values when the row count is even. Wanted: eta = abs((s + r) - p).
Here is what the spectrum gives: 13.2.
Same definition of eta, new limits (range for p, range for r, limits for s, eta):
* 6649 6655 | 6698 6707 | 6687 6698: 11.6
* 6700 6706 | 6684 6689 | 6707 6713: 11.4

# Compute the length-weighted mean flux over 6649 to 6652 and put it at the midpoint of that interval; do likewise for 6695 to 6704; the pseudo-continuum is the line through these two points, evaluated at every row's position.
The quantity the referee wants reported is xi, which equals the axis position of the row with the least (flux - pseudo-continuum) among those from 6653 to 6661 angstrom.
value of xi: 6655.71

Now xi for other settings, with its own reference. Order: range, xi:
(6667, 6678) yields 6677.20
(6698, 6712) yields 6711.11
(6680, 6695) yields 6684.89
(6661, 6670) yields 6661.84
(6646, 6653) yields 6652.64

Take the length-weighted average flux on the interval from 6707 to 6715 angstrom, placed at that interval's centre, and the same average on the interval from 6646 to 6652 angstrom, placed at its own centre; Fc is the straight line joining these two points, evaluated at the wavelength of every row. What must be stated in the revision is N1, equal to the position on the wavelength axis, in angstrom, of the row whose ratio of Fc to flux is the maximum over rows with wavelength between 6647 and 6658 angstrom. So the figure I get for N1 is 6654.17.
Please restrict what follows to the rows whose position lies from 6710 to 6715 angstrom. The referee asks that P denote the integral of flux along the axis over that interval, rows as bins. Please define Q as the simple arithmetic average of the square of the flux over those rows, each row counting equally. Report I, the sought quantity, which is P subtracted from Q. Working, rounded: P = 58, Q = 136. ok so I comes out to 77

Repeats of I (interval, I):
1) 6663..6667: 123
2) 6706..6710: 100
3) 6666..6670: 131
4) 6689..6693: 96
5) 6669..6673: 132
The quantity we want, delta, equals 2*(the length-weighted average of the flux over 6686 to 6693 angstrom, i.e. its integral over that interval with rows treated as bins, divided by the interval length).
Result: 23.9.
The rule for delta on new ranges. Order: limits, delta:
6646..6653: 26.3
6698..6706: 24.7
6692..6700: 24.4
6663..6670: 26.9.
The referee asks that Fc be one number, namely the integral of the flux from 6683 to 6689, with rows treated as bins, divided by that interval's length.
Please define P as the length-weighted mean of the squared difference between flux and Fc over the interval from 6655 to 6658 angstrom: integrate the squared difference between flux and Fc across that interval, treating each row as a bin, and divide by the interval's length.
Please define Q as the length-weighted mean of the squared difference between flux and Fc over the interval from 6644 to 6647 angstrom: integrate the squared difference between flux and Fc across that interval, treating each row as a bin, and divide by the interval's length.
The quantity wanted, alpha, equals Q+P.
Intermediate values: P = 0.43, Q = 4.4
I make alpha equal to 5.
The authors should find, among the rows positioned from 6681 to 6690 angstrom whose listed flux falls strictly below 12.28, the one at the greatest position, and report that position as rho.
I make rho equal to 6689.51 angstrom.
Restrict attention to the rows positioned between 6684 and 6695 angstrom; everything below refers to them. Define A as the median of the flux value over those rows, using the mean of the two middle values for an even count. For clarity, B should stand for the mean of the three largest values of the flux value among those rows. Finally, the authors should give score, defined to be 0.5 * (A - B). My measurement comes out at -0.06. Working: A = 11.9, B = 12.0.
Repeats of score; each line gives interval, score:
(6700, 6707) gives 0.00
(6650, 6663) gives -0.10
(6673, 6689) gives -0.50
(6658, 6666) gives -0.10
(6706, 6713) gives -0.06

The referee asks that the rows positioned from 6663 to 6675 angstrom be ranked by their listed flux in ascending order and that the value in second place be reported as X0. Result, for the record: 13.29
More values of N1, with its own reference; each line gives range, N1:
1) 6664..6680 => 6678.73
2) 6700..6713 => 6712.65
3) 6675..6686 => 6683.35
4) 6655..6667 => 6655.71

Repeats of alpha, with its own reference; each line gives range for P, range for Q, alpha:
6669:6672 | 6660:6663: 4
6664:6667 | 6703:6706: 3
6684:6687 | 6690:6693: 0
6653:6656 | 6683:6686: 0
